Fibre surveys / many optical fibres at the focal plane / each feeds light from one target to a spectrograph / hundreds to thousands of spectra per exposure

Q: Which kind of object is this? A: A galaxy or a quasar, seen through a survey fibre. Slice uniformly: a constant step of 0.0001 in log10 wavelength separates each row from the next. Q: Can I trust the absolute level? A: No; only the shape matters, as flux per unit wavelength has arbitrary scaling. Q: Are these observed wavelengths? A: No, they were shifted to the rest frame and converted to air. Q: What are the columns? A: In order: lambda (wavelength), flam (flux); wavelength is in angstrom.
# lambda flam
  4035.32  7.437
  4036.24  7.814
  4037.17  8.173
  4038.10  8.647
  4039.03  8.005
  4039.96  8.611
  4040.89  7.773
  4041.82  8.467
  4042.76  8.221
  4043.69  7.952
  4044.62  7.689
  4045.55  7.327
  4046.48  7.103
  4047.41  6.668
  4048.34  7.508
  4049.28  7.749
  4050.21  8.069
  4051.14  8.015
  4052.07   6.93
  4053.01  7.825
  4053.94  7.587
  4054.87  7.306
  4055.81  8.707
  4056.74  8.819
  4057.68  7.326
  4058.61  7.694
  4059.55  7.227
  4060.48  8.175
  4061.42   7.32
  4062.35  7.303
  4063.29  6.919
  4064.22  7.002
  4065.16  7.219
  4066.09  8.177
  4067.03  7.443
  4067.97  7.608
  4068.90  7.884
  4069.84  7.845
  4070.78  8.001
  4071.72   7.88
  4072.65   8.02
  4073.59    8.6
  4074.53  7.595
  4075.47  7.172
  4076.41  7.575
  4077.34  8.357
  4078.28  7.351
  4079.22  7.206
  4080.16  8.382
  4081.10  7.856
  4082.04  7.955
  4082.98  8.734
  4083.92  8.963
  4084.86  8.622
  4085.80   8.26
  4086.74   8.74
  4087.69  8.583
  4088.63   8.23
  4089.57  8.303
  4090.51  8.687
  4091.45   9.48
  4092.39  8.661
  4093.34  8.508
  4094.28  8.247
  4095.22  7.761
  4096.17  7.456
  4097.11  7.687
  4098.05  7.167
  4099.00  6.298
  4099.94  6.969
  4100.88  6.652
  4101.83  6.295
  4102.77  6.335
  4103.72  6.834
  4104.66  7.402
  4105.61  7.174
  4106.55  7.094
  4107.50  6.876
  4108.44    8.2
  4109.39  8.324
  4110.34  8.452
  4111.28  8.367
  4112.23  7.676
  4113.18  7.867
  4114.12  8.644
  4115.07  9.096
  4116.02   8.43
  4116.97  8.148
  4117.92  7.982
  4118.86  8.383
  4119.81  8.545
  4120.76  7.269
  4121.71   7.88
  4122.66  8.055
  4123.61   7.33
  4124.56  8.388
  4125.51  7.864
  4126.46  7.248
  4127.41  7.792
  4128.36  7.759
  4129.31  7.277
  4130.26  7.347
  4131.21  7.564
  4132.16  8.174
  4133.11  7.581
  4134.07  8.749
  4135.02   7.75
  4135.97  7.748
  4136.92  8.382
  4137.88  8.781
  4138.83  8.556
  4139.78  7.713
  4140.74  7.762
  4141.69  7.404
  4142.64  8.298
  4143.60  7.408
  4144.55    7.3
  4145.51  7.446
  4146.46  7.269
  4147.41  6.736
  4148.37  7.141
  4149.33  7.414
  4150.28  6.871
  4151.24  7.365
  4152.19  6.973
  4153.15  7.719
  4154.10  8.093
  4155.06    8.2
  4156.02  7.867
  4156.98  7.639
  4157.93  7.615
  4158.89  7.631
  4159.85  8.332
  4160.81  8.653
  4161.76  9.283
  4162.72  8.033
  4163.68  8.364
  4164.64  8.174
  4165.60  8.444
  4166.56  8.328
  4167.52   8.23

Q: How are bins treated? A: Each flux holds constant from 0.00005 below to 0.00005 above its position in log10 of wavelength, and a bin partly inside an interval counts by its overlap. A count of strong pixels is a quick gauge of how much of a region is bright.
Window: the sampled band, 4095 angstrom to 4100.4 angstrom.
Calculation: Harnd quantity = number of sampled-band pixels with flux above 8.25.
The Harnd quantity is 0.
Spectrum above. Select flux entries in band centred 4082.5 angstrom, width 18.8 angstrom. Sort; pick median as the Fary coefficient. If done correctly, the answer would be 8.3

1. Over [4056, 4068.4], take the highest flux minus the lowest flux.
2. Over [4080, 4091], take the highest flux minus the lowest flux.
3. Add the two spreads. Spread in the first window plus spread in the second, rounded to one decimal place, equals 3.0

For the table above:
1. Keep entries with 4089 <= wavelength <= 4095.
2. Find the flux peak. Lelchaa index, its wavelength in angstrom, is 4091.45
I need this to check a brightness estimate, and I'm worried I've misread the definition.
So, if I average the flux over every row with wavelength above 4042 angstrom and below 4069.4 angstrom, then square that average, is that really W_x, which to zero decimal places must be 58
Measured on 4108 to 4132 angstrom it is 64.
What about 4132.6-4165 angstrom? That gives 61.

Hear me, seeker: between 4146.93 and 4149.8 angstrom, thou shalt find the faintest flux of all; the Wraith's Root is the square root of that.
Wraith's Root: 2.60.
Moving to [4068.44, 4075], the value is 2.76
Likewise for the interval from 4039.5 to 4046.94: 2.67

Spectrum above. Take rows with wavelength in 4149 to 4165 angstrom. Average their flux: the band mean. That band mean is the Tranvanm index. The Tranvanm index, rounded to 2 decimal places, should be 7.90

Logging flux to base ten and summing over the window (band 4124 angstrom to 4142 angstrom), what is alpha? 17.0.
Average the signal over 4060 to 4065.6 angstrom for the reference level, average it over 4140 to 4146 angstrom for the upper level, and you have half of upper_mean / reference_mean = 0.52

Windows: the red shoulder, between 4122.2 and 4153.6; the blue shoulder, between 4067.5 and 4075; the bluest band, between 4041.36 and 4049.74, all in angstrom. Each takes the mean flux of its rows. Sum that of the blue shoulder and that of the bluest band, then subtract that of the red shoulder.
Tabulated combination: 7.9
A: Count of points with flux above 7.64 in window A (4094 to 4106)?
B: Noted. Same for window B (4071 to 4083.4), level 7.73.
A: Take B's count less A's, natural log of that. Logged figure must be 1.6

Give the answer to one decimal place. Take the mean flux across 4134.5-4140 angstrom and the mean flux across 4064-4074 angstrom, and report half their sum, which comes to 8.0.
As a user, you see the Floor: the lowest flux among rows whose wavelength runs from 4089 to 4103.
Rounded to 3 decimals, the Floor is 6.295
